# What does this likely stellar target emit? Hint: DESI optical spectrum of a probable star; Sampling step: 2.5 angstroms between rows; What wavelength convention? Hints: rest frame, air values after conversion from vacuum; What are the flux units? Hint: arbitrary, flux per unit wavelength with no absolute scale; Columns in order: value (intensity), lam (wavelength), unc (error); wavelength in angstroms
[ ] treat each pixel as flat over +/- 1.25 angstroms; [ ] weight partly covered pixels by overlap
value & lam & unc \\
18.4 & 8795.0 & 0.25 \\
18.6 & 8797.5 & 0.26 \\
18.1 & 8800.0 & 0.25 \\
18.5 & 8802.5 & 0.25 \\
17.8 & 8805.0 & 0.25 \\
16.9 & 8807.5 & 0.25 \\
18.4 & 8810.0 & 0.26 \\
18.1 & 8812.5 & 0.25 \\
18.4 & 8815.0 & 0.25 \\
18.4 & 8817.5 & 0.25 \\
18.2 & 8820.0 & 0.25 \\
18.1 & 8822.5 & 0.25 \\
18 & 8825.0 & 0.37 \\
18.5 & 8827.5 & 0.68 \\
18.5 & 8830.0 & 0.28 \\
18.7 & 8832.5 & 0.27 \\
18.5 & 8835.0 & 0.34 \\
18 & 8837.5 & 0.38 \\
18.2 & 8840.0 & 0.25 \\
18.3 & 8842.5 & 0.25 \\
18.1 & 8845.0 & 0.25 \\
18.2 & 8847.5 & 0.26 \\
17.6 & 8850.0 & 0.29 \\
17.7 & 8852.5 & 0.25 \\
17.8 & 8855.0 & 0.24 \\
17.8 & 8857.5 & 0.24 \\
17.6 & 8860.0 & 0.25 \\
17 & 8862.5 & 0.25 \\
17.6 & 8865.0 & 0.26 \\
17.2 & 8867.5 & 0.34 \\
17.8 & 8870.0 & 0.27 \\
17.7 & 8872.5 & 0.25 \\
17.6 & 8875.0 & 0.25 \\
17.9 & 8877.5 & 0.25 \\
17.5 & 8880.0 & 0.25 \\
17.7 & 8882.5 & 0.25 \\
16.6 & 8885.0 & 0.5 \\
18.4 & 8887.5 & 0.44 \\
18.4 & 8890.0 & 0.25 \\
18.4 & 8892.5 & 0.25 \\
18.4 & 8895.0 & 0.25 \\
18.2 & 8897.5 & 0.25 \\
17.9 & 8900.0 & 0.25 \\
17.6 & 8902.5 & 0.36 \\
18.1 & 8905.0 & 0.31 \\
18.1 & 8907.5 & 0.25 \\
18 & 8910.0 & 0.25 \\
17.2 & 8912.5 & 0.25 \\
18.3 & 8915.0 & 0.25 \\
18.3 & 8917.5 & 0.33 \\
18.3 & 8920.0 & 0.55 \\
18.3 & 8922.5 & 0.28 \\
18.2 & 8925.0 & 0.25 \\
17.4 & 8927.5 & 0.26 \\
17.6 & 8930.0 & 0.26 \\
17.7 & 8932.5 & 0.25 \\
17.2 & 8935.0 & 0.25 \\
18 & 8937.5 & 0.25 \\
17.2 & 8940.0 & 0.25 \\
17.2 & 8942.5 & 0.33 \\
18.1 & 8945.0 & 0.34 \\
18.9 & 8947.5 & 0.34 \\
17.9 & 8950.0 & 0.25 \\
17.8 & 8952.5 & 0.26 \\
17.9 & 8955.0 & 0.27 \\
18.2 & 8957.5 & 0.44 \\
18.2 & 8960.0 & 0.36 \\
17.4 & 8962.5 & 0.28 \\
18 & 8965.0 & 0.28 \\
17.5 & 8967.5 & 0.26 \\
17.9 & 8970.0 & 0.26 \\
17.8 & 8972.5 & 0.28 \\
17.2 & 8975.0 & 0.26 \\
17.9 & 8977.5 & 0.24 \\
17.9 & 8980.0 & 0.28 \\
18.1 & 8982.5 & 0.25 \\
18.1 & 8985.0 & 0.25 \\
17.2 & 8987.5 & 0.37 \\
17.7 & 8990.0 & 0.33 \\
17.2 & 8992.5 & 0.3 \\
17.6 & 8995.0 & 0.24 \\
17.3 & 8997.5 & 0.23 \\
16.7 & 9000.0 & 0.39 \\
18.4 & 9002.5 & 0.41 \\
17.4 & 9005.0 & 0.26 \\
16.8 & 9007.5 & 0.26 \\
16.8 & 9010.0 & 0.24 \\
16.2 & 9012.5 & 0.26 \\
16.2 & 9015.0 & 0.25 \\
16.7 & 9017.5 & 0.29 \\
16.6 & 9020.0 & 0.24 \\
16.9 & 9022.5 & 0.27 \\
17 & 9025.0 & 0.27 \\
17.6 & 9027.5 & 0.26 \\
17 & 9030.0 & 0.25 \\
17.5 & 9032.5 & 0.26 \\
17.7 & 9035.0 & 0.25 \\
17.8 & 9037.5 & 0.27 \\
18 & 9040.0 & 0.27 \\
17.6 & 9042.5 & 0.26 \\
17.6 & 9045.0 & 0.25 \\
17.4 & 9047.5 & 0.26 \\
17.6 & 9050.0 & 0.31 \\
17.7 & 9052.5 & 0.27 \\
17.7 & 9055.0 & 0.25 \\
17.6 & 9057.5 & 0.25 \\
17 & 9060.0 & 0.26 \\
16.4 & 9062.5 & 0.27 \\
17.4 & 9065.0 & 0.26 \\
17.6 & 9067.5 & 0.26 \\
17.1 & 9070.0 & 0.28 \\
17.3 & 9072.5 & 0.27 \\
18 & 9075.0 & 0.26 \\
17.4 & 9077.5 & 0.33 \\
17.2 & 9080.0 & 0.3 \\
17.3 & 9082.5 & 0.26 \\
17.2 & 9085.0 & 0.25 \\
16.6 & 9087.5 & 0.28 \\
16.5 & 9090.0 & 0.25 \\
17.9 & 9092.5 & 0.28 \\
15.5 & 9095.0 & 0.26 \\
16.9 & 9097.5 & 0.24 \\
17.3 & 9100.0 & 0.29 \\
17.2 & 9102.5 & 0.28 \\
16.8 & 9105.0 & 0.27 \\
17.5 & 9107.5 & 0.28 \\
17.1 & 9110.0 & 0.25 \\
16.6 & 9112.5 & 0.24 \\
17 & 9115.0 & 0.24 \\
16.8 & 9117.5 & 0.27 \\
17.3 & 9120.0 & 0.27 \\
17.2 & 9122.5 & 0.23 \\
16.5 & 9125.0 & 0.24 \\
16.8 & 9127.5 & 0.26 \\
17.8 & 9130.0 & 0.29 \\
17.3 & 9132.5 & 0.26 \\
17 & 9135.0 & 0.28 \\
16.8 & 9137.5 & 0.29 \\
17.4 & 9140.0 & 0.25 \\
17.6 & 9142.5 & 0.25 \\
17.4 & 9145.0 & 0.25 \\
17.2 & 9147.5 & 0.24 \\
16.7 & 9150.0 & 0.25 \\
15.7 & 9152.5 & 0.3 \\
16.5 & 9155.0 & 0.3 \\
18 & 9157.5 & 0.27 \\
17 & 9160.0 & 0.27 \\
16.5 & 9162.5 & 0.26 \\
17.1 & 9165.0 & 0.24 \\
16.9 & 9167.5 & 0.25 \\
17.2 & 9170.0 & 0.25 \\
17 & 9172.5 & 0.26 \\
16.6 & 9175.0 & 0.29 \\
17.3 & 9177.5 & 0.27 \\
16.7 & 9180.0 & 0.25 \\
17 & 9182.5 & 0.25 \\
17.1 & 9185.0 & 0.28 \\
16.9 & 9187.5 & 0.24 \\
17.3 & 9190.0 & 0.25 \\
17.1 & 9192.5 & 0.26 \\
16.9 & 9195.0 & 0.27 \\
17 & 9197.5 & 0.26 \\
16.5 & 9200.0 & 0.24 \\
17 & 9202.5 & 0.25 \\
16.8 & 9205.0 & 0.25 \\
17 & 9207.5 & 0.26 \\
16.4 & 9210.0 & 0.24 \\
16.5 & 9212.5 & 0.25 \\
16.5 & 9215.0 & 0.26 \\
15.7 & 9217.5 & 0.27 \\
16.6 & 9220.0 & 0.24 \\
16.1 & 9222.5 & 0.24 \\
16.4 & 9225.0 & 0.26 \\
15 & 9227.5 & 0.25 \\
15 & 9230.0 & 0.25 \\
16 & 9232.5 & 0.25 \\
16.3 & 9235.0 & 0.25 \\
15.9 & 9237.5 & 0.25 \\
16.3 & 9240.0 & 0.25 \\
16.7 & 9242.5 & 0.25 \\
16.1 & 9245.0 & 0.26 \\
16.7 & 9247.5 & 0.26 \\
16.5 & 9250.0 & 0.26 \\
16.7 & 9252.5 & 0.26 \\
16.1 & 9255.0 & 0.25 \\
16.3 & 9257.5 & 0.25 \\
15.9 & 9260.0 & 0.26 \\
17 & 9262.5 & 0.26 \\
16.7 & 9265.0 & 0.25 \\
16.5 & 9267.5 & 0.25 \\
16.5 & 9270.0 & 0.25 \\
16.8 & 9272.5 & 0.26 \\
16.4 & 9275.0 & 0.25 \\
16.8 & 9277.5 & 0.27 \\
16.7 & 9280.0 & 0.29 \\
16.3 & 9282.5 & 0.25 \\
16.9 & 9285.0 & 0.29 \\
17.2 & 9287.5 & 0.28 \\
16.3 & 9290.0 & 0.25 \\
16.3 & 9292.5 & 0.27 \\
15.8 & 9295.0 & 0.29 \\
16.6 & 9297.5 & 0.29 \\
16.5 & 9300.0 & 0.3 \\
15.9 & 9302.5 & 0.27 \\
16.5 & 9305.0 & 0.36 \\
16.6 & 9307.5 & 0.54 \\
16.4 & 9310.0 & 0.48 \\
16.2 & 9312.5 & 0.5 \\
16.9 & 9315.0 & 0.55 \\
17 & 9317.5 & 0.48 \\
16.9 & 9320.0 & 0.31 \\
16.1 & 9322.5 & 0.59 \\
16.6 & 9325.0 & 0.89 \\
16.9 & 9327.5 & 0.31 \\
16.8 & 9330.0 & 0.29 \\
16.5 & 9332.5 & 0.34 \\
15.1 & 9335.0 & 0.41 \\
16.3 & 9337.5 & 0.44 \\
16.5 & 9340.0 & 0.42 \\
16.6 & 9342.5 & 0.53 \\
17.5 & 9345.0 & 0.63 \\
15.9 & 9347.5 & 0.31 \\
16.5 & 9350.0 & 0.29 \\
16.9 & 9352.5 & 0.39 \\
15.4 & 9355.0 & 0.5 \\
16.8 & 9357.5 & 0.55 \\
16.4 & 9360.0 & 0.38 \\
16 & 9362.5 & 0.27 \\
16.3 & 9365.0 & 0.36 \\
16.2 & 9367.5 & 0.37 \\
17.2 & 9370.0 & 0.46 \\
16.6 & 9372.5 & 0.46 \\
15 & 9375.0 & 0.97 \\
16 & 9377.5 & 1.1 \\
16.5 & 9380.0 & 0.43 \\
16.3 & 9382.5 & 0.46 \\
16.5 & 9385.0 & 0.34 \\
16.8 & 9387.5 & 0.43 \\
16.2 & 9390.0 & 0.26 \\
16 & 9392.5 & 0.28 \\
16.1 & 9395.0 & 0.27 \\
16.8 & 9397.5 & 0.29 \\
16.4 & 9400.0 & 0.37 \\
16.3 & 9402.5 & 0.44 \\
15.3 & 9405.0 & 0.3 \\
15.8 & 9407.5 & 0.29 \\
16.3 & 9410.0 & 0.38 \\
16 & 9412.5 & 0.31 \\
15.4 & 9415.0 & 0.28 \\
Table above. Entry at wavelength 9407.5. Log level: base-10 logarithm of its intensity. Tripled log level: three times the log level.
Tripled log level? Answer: 3.60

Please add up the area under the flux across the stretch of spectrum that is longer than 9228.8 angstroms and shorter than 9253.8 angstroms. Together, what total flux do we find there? 406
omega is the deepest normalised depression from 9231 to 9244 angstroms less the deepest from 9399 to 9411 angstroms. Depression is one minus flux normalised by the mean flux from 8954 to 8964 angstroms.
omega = -0.033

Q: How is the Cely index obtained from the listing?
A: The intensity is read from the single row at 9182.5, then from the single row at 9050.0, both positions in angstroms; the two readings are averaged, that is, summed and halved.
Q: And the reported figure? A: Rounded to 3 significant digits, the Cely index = 17.3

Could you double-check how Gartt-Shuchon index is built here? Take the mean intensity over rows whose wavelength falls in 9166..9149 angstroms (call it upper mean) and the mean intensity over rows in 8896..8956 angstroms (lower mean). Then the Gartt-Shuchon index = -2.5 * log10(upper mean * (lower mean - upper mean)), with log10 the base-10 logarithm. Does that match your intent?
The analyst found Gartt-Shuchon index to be -3.2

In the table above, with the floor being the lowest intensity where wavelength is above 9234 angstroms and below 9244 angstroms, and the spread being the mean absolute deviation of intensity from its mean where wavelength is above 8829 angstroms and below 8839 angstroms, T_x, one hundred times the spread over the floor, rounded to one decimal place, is 1.3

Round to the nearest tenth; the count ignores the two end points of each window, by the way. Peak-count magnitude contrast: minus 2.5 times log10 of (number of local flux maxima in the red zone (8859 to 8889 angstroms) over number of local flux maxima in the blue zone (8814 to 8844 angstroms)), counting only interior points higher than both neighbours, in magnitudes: -1.5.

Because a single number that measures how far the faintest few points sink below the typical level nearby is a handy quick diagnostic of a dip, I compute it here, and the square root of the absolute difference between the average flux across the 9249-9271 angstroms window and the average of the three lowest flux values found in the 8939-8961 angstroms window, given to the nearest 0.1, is 1.0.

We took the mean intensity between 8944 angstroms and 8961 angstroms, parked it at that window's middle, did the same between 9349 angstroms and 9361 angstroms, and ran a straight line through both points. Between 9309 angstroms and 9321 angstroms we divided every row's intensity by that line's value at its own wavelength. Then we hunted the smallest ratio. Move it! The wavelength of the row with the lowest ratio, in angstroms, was 9312.5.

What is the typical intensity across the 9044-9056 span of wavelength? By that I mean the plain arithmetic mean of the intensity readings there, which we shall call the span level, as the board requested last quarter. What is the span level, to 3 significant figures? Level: 17.6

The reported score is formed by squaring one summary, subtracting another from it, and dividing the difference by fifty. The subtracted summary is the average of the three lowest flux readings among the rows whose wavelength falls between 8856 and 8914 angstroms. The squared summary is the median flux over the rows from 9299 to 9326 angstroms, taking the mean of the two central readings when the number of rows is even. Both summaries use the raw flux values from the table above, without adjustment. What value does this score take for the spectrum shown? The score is 5.11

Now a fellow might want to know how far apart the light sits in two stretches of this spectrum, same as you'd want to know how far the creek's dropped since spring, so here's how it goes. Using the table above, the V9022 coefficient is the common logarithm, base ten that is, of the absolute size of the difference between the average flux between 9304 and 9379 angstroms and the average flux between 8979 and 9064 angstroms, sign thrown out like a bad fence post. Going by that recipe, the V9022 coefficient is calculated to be -0.04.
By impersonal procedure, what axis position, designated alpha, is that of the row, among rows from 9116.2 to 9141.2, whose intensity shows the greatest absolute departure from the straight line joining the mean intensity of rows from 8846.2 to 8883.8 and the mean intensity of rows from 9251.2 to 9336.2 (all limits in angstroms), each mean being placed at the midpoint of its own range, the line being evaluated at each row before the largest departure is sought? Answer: 9130.0 angstroms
